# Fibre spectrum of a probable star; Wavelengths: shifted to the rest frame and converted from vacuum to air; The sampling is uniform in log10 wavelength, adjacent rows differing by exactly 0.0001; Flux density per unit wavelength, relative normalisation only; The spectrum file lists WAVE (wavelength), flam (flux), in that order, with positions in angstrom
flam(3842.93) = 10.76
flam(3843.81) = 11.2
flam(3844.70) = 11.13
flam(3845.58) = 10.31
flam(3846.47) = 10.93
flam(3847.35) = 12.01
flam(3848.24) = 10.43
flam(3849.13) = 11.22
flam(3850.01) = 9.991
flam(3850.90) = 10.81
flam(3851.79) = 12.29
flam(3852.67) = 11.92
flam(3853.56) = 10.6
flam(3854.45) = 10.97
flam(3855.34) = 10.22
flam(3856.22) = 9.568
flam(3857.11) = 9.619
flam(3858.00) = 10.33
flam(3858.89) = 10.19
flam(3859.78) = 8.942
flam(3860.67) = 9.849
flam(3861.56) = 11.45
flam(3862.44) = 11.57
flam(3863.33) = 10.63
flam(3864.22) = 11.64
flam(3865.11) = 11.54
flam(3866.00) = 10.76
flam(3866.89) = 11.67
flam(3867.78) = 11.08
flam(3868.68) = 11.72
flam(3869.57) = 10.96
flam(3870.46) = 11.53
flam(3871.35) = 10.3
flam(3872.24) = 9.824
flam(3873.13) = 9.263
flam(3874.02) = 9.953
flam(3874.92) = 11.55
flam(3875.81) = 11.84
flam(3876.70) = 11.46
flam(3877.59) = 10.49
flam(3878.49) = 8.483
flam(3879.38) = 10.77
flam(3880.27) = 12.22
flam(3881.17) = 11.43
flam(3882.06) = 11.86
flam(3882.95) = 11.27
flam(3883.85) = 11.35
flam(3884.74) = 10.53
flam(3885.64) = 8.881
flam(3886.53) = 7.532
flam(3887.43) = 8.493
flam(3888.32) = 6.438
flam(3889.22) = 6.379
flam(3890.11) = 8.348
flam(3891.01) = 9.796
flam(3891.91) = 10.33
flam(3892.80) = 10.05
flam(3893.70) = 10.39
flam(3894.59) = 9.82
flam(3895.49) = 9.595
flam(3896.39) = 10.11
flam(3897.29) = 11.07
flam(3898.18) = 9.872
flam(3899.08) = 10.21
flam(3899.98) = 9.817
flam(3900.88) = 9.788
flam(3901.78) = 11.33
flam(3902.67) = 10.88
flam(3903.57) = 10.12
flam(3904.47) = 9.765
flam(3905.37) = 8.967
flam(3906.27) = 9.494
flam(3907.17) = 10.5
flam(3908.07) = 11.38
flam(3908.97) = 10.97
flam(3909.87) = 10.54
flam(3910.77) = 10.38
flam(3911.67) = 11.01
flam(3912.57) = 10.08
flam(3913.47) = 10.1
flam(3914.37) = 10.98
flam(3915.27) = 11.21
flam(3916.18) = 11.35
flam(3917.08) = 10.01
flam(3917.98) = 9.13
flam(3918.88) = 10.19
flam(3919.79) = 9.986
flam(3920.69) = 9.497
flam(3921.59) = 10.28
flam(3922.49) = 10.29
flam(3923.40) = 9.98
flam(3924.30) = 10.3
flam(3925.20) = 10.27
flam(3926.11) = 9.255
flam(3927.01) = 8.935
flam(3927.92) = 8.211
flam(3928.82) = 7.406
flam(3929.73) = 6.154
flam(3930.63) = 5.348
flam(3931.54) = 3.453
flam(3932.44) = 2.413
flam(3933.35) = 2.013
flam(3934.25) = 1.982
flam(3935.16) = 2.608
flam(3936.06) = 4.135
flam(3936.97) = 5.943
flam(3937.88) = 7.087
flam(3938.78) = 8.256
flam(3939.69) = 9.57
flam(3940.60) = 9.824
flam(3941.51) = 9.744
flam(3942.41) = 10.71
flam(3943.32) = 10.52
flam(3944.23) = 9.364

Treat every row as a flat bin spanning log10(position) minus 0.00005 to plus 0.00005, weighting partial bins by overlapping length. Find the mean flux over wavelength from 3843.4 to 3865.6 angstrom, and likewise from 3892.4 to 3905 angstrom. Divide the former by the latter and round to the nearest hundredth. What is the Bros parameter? 1.06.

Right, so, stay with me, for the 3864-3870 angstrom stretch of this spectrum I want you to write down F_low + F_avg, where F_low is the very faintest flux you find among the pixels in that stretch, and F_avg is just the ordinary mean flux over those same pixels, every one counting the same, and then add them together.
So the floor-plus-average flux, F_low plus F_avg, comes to 22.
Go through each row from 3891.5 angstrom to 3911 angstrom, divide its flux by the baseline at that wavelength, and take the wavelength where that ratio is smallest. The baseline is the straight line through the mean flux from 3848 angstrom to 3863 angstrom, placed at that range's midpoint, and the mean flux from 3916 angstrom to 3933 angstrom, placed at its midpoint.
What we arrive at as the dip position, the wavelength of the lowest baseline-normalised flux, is 3905.37 angstrom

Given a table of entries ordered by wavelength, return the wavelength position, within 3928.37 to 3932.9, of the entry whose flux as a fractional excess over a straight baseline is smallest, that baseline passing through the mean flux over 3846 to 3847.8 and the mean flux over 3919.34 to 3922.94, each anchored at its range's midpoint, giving 3932.44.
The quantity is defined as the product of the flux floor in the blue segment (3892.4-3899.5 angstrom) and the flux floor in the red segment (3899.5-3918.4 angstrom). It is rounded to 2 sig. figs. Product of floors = 86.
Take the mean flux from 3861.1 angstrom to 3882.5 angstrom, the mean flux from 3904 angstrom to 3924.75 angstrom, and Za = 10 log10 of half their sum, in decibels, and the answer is 10.3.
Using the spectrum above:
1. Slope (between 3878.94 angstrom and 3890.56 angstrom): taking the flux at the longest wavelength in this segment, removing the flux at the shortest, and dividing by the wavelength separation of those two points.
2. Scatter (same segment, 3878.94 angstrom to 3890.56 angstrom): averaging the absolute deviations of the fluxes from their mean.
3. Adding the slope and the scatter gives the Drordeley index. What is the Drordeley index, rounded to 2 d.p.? 1.60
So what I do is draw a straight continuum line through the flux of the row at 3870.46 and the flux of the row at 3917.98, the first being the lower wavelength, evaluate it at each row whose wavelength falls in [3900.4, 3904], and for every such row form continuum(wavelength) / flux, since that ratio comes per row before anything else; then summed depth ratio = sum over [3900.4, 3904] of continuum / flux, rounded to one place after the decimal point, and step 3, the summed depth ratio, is 3.8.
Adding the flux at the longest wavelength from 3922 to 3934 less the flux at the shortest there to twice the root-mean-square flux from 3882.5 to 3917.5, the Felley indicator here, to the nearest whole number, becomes 12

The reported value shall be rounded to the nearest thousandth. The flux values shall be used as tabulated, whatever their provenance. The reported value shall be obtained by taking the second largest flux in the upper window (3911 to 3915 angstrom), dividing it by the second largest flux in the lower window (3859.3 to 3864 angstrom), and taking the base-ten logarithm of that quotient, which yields -0.018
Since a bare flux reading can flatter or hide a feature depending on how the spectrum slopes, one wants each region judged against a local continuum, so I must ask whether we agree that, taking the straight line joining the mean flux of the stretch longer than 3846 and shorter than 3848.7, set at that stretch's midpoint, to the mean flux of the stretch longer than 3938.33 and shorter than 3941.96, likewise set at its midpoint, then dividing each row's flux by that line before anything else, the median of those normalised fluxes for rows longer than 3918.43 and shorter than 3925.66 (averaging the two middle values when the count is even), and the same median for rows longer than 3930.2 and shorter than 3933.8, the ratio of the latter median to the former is 0.3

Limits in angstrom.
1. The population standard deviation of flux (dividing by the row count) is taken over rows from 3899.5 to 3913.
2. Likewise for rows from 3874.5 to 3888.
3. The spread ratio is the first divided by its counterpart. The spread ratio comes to 0.5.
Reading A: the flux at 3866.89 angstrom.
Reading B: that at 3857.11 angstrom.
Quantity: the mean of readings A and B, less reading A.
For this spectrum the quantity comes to -1.0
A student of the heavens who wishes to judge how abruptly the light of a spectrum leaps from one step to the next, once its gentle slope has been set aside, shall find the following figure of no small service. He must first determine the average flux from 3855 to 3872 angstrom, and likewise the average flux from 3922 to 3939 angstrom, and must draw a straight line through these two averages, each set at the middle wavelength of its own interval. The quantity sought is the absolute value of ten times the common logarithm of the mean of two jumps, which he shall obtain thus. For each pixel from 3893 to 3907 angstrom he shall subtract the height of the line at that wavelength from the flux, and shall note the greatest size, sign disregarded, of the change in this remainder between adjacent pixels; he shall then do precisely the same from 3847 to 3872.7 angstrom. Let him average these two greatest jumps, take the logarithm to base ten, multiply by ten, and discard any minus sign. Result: 2.1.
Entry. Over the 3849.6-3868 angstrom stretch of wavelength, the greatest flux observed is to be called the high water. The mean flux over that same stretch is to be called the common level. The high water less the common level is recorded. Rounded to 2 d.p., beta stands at 1.55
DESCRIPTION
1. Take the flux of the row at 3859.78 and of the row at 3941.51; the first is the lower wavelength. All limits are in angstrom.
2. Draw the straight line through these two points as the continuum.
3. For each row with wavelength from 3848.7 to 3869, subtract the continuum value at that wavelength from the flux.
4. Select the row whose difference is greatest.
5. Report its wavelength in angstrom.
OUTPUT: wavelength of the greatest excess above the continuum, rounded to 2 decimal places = 3851.79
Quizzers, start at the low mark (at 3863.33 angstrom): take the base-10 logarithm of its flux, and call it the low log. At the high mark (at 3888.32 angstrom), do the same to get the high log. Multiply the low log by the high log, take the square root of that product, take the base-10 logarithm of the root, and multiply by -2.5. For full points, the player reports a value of 0.10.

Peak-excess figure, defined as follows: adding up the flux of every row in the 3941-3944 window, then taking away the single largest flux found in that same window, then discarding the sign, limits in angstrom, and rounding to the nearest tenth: 20.3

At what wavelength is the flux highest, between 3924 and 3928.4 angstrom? 3924.30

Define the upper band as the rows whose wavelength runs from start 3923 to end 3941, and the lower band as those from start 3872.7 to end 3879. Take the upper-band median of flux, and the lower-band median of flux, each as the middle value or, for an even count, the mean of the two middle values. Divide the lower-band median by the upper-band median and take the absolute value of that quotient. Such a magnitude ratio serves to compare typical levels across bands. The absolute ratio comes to 1.45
